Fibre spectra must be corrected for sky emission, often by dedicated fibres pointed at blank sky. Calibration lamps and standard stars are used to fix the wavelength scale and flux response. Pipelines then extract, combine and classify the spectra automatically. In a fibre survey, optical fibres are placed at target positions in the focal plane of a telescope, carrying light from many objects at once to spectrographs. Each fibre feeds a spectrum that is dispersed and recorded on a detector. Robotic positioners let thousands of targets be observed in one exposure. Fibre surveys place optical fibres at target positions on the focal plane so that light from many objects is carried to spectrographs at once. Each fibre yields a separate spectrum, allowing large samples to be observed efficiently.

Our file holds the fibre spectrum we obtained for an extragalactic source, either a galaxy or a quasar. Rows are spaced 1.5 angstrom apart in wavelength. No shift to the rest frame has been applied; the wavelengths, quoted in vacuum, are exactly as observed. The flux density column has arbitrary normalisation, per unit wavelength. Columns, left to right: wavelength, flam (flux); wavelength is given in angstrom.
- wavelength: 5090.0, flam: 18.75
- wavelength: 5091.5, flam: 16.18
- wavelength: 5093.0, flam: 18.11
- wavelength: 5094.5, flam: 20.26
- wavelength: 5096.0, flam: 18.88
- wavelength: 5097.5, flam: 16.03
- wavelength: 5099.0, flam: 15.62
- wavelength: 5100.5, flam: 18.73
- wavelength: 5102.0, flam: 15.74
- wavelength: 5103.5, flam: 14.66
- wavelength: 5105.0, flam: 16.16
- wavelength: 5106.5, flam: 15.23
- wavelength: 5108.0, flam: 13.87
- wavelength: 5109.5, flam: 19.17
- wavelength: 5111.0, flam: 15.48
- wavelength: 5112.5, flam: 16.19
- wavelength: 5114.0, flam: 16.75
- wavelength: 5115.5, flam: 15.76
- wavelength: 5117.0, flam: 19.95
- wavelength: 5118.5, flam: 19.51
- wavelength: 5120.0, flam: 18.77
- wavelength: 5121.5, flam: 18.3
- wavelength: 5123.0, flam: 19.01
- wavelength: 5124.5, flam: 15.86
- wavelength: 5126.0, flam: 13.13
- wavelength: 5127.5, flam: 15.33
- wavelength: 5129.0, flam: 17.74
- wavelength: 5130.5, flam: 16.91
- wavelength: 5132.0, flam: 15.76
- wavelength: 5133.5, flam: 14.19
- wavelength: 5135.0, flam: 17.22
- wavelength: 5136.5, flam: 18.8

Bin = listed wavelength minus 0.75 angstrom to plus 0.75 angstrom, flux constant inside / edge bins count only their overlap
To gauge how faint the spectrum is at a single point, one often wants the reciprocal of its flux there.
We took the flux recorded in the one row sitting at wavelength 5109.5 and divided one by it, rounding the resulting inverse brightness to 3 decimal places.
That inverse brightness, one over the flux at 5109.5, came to 0.052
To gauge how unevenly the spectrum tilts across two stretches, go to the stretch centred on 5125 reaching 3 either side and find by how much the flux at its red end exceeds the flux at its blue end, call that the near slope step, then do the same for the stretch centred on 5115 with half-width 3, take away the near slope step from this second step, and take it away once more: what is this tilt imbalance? 11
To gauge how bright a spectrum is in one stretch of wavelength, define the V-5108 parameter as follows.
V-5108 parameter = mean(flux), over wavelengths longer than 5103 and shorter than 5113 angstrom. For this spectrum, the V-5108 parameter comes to 15.8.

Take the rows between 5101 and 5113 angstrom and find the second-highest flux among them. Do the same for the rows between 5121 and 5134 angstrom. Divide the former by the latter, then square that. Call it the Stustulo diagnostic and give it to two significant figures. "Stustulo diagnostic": 0.78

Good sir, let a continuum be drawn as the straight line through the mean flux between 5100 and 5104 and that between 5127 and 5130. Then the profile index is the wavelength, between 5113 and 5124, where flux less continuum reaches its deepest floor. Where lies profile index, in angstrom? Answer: 5115.5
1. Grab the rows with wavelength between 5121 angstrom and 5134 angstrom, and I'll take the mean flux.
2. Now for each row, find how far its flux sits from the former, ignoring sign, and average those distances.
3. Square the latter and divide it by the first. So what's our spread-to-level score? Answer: 0.148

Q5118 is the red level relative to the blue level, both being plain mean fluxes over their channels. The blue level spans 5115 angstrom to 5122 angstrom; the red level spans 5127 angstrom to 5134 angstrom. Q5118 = 0.87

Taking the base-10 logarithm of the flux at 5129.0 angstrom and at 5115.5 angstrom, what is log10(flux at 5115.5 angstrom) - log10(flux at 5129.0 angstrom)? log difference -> -0.05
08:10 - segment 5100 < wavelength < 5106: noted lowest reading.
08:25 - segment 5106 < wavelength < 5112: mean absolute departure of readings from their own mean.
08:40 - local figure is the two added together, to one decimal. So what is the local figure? 16.3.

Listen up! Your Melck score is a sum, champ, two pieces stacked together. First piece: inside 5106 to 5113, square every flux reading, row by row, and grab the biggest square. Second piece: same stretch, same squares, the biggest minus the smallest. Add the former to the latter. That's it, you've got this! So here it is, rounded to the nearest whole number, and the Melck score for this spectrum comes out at 543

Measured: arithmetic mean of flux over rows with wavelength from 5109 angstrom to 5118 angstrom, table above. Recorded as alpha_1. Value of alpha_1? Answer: 17.2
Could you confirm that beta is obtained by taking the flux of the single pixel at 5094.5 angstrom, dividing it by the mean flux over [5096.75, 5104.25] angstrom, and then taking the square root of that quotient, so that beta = 1.12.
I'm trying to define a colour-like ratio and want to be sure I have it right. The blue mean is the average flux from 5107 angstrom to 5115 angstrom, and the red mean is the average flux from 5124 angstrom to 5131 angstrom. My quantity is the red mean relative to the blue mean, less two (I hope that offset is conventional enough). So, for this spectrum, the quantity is -1.03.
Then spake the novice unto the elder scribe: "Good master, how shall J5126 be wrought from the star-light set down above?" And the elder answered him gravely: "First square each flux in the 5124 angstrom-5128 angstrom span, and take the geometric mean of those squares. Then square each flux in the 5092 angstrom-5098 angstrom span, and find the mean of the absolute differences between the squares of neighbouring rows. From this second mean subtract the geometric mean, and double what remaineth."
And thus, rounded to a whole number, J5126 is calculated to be -276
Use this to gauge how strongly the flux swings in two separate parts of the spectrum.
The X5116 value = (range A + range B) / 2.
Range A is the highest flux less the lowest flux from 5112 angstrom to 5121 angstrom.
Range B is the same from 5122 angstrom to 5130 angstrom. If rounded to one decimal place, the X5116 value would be 5.0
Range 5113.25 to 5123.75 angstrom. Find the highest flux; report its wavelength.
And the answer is 5117.0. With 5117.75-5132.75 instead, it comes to 5118.5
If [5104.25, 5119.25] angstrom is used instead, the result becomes 5117.0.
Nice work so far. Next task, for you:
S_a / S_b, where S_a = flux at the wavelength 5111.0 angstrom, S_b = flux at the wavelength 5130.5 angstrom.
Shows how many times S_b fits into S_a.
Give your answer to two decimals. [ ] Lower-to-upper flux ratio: 0.92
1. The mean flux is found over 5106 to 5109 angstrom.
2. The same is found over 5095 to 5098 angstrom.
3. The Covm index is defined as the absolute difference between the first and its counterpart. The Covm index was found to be 2.9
